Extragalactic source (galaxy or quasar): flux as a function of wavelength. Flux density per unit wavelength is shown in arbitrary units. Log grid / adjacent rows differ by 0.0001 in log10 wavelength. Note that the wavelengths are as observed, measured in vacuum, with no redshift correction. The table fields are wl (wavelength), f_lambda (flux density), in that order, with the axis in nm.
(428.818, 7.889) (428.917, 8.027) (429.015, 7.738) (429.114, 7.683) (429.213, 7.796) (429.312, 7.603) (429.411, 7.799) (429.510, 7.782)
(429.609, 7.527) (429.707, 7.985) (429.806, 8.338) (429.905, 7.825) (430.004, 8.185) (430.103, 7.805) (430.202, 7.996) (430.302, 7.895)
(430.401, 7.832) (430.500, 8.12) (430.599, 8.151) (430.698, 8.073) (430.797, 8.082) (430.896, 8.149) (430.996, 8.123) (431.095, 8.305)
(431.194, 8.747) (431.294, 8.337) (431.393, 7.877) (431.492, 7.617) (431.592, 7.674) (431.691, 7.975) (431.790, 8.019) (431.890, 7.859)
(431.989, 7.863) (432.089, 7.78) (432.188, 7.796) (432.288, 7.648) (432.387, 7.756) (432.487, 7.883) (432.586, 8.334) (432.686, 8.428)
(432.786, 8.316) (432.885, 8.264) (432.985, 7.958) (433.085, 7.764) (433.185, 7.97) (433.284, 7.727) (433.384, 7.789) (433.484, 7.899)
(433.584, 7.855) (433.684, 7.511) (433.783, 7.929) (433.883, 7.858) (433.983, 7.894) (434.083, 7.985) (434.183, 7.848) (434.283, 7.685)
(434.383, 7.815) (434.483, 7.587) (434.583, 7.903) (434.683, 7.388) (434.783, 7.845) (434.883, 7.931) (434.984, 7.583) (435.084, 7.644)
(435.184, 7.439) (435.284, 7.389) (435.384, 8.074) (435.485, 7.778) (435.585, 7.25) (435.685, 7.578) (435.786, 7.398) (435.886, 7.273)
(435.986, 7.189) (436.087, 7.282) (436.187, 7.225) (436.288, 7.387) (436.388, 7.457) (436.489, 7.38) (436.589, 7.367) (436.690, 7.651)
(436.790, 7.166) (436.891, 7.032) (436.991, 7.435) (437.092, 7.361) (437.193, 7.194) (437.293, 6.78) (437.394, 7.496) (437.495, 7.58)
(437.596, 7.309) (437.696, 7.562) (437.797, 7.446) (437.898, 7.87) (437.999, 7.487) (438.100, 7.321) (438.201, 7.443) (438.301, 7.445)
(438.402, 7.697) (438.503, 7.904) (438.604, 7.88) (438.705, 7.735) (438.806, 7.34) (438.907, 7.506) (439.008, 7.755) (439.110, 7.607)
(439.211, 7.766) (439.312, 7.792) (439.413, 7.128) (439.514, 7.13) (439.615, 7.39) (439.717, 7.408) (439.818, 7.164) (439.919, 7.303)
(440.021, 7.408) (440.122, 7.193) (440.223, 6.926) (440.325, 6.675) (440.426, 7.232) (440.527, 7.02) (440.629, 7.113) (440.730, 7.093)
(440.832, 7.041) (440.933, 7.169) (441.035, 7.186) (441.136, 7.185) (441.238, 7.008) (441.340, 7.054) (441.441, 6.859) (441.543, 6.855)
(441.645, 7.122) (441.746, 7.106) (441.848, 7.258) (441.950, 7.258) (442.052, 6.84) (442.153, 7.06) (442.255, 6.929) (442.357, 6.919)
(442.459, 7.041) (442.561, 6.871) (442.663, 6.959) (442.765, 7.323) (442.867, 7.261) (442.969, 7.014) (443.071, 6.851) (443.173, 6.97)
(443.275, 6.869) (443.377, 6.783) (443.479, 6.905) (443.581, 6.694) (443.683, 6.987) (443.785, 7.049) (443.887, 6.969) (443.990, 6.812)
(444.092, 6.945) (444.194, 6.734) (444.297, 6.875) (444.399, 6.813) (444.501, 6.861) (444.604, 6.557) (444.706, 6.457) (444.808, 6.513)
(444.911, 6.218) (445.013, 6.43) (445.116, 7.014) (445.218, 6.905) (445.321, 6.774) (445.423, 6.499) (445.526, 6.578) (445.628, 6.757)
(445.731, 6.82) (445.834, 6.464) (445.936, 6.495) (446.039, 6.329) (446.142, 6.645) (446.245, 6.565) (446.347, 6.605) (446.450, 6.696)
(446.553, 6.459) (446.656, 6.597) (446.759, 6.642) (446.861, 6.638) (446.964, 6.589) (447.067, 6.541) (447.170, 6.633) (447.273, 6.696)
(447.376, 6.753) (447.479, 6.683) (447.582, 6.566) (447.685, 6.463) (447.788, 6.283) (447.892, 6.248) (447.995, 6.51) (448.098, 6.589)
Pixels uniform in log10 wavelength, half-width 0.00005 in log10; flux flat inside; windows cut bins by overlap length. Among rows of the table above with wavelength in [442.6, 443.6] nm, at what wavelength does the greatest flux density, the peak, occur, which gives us 442.765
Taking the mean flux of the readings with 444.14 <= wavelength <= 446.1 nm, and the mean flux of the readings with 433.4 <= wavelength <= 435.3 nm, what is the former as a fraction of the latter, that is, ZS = 0.86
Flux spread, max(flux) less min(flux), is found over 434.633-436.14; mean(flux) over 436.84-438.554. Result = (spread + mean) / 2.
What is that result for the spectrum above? 4.16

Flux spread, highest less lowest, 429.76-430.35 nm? 0.53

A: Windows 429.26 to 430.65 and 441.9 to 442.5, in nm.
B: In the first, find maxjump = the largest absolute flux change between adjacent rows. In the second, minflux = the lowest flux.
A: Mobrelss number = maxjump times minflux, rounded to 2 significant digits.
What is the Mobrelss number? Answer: 3.5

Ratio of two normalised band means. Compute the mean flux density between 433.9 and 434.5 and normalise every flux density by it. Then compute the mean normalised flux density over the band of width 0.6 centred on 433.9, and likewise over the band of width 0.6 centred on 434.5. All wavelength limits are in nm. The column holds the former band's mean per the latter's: 1.02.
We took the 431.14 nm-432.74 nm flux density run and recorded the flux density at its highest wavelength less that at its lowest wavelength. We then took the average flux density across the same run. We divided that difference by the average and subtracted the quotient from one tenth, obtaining 0.140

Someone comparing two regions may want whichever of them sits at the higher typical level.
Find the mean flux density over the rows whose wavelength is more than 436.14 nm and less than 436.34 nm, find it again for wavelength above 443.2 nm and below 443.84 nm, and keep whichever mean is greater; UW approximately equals 7.31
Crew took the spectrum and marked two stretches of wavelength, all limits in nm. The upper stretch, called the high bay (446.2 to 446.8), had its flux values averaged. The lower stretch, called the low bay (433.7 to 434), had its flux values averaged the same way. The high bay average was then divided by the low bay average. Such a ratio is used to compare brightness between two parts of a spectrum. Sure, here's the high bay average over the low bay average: 0.84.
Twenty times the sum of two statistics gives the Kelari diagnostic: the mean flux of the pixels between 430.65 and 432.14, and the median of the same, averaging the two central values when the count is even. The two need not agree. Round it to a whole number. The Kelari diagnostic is 321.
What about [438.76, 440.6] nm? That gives 293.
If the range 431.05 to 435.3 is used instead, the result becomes 315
